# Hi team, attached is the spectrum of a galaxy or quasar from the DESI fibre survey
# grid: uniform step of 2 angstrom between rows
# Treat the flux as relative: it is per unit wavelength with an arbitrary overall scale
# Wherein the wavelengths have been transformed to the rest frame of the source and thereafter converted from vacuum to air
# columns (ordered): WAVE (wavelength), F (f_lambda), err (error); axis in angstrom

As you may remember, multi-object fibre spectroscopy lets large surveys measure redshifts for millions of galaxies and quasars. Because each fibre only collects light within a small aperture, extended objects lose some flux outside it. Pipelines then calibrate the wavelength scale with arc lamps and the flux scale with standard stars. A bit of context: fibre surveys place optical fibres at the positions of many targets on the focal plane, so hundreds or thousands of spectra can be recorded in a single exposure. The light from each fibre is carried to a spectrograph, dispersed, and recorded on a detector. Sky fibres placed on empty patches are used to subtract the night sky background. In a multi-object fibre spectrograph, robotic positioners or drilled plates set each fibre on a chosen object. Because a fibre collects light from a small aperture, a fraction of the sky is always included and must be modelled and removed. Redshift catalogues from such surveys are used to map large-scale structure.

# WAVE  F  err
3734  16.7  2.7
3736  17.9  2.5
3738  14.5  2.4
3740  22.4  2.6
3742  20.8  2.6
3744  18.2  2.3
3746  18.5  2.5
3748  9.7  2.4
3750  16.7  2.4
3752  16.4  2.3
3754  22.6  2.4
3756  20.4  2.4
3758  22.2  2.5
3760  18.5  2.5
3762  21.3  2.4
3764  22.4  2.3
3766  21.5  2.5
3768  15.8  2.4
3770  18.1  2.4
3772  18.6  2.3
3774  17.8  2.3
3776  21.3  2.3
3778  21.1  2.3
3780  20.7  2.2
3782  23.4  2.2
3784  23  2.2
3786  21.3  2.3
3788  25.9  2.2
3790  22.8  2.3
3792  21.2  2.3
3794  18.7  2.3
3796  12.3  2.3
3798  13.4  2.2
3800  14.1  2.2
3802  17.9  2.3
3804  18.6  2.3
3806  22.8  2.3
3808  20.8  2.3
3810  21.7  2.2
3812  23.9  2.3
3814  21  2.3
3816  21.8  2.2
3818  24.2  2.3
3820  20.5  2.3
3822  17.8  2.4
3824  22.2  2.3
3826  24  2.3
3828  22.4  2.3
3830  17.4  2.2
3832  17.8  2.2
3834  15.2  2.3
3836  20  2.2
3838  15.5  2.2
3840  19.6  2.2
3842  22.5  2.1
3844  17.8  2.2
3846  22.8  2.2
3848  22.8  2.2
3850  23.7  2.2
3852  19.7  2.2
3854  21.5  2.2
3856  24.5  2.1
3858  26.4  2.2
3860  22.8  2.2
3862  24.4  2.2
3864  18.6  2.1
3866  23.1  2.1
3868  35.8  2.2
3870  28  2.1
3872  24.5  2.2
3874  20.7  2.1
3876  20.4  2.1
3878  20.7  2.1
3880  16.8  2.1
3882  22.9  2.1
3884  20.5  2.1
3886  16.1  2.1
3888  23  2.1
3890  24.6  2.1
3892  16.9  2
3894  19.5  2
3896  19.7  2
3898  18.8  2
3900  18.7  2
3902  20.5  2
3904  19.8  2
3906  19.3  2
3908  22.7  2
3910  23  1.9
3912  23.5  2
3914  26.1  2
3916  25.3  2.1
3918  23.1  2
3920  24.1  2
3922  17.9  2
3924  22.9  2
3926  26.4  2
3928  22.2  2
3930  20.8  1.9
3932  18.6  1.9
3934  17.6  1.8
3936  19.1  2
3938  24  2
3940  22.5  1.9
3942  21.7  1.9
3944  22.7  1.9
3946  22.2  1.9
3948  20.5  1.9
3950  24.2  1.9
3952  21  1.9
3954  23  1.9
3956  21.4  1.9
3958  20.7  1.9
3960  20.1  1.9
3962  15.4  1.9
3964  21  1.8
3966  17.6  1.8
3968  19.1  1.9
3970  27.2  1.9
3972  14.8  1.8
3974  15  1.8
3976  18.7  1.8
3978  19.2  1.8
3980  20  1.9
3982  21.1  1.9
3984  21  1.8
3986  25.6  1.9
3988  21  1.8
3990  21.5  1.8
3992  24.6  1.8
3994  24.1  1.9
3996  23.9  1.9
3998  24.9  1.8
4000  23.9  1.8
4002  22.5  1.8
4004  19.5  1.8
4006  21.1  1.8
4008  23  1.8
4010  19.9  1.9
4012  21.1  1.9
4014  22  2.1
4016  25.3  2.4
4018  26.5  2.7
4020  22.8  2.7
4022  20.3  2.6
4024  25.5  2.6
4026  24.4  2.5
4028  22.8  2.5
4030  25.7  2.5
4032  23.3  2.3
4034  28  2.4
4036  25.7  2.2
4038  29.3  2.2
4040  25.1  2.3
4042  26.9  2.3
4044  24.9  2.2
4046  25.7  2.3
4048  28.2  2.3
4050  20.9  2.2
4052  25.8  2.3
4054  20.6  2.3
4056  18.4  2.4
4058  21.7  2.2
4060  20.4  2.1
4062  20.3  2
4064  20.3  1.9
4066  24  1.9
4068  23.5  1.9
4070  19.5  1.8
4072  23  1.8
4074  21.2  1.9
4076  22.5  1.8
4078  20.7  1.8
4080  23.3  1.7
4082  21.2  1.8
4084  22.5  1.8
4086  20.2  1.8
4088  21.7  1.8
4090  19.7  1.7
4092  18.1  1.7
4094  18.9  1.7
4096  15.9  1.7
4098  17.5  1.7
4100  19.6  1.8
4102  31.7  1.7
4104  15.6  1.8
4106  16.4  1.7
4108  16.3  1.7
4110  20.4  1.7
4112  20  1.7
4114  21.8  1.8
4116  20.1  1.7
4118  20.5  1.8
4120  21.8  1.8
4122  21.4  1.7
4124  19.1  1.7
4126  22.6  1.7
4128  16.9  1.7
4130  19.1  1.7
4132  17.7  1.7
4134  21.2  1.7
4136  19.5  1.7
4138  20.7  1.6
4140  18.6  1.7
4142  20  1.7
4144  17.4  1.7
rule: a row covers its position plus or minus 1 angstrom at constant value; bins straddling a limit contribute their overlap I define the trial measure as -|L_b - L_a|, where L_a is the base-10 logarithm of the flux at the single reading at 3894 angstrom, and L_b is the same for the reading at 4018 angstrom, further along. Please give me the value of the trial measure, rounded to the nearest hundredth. -0.13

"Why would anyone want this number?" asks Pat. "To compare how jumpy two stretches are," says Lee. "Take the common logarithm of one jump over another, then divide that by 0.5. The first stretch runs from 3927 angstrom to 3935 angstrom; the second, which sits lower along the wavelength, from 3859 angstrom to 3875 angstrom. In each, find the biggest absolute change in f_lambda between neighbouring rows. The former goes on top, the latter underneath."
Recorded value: -1.5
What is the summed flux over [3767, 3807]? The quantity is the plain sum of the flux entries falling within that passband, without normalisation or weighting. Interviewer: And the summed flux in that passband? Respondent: 389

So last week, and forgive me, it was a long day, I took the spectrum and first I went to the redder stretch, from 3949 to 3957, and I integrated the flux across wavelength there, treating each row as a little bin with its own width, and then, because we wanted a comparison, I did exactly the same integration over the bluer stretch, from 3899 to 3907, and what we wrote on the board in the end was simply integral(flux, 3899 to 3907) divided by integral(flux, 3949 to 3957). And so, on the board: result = 0.87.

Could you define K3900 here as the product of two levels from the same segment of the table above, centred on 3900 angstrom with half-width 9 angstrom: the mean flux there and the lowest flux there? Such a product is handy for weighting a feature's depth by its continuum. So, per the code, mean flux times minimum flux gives 330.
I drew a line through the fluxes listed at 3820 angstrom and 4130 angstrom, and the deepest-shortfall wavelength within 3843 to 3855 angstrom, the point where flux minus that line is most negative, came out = 3844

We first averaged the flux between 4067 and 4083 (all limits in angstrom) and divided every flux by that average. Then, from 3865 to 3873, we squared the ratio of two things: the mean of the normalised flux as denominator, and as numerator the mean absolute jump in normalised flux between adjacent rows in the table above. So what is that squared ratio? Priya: 0.0825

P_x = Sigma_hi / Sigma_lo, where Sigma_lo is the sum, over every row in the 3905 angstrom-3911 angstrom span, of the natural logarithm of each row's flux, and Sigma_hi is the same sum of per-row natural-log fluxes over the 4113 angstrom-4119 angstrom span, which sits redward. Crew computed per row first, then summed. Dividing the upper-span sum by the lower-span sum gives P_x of 0.99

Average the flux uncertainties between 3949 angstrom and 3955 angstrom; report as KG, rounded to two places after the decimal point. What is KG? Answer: 1.90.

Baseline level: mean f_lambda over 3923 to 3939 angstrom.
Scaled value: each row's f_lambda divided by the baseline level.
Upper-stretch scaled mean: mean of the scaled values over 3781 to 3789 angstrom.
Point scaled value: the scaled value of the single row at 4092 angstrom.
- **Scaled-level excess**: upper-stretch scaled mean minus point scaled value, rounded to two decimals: 0.25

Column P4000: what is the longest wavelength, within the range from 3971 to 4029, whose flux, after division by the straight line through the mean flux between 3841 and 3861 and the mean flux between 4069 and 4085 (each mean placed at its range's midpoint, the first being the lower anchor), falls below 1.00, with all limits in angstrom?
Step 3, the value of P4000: 4022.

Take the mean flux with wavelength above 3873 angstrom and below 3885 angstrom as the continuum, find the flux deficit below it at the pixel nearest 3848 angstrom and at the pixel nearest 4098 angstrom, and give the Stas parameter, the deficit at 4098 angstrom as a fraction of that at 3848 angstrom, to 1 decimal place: -1.1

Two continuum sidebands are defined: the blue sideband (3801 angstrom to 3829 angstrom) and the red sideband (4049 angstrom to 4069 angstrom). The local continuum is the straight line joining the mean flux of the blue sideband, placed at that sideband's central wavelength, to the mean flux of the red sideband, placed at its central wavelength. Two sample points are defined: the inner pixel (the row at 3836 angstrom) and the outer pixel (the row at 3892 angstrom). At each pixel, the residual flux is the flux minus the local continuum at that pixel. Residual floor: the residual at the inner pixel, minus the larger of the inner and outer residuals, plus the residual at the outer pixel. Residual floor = -5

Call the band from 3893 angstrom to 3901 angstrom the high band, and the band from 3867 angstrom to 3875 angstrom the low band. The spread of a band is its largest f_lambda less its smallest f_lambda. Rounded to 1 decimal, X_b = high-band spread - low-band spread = -14.1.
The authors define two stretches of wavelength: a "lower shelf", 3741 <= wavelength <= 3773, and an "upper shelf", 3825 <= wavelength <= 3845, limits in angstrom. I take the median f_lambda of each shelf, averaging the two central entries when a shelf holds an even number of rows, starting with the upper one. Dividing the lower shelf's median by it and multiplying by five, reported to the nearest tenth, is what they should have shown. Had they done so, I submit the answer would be 5.0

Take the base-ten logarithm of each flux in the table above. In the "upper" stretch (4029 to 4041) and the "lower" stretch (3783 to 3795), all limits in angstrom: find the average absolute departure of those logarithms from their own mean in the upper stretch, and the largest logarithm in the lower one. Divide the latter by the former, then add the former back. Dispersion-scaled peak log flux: 53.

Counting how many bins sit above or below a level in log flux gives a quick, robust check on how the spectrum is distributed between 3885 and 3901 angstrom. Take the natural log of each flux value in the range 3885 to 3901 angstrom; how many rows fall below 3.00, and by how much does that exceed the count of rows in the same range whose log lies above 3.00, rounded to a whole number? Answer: 4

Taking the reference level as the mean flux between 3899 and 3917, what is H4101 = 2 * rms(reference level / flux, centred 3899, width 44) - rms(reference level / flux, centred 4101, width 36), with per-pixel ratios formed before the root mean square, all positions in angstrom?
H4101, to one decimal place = 1.0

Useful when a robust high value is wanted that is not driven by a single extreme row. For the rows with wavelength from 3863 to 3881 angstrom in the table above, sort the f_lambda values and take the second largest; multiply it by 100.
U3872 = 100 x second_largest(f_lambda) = 2800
